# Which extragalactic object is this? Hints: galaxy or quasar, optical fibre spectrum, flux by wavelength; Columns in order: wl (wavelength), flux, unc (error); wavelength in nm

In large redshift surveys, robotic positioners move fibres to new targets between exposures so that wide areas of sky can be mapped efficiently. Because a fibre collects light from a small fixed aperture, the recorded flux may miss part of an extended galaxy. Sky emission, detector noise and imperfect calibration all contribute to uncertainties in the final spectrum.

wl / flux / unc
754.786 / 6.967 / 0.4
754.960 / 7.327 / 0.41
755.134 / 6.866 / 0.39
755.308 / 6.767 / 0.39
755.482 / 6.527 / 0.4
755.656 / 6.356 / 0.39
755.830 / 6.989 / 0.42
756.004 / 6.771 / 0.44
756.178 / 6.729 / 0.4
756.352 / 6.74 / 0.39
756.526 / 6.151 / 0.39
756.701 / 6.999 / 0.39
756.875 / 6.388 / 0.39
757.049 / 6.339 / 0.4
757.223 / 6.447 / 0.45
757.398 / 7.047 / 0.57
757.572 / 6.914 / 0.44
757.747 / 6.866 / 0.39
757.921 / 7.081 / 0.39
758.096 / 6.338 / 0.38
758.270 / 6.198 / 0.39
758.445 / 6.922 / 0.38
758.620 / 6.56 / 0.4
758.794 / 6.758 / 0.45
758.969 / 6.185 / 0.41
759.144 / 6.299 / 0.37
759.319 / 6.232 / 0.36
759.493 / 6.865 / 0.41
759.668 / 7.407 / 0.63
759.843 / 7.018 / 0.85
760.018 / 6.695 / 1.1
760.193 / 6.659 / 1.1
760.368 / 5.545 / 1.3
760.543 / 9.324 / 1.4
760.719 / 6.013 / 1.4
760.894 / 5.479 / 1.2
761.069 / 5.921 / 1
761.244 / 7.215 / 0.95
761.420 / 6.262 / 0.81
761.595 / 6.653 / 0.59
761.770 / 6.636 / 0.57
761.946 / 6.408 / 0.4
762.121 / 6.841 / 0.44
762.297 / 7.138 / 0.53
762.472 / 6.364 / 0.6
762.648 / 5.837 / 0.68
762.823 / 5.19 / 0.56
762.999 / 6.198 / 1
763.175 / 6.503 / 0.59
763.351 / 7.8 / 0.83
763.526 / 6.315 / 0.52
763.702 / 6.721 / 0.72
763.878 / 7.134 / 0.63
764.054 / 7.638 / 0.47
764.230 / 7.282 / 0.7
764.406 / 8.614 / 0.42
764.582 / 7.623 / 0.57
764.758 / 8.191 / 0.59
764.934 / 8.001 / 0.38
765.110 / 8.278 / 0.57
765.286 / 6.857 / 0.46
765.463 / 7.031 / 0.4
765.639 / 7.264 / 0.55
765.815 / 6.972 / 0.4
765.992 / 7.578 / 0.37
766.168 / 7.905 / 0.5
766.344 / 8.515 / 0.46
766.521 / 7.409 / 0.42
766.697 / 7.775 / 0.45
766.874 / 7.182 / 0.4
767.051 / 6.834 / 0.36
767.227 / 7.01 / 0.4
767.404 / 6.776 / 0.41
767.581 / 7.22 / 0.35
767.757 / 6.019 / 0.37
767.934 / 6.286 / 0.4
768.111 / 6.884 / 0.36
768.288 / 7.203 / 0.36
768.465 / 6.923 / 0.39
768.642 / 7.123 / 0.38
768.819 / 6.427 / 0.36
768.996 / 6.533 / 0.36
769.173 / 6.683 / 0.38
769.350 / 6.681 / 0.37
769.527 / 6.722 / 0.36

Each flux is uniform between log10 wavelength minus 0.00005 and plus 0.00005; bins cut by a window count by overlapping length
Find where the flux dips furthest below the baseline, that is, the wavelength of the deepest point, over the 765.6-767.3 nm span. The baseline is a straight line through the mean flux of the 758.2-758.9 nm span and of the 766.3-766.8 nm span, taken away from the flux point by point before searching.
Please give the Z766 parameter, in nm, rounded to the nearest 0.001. 767.051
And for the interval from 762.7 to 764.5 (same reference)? 762.823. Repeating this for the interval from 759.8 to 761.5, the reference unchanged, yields 760.894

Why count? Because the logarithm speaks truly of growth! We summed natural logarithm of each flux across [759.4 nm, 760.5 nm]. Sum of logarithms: 11.4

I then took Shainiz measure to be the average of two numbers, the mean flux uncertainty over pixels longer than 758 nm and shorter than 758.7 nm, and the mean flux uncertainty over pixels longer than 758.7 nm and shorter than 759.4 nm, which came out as 0.4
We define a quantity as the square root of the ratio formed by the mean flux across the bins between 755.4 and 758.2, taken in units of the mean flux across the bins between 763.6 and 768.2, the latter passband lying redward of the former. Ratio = 0.95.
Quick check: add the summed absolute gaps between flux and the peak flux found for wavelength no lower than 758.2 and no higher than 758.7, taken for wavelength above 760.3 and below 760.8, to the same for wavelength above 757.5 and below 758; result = 4.9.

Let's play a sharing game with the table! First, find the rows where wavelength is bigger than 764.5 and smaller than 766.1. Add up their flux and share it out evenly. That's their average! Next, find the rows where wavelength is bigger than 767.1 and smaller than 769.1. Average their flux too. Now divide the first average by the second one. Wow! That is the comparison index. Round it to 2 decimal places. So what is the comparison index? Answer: 1.11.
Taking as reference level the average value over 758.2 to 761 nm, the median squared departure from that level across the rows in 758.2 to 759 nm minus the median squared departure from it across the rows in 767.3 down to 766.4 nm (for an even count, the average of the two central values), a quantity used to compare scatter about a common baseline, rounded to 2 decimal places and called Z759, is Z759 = -0.22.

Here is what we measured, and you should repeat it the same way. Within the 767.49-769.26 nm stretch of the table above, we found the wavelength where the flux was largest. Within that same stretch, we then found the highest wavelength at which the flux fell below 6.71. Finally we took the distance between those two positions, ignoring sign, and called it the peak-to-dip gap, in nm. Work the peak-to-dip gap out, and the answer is 1.59 nm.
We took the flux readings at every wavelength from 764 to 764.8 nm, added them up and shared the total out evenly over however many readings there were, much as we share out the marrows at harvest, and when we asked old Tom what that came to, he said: 7.9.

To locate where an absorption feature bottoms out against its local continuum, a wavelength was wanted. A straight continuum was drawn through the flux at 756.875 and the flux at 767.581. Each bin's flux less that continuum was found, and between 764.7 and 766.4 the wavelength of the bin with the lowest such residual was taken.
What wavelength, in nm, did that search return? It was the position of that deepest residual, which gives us 765.286 nm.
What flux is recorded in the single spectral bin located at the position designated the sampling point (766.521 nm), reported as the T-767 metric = 7.409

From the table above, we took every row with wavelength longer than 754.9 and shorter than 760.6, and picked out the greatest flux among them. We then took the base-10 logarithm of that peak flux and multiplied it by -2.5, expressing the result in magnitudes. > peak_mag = -2.42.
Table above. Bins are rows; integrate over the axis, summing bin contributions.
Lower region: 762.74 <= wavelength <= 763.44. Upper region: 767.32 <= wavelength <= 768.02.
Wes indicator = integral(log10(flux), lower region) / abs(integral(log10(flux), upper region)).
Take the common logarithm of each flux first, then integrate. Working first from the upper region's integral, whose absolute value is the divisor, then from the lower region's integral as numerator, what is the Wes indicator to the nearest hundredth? 0.98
